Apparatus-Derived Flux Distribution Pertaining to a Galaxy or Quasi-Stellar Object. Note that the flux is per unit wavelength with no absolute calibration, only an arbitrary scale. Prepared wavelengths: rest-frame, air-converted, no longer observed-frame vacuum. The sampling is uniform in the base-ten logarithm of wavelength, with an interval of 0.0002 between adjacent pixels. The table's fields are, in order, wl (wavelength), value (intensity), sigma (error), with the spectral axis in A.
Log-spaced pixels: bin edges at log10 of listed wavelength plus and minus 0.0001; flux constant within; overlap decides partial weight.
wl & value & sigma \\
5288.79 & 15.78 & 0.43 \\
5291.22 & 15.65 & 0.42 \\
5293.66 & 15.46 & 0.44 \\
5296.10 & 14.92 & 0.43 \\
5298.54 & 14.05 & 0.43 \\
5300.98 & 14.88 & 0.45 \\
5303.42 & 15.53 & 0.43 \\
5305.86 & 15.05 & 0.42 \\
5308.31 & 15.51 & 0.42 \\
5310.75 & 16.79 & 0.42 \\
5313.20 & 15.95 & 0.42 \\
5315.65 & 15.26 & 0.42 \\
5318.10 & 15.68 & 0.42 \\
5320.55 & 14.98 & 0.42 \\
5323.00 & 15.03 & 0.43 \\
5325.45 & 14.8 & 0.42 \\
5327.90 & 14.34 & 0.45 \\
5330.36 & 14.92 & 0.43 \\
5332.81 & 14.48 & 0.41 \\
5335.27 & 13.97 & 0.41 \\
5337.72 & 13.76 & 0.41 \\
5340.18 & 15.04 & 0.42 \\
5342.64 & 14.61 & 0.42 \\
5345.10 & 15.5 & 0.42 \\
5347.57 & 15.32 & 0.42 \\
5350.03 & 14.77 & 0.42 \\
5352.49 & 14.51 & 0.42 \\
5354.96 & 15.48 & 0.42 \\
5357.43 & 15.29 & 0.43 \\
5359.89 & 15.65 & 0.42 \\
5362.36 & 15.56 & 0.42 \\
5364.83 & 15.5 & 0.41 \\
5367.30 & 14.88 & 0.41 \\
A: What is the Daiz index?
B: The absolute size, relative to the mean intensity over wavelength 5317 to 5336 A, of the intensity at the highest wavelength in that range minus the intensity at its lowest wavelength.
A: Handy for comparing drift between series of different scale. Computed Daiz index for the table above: 0.12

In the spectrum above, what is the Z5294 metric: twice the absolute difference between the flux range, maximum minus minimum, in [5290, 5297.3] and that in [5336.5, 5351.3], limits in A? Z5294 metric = 2.02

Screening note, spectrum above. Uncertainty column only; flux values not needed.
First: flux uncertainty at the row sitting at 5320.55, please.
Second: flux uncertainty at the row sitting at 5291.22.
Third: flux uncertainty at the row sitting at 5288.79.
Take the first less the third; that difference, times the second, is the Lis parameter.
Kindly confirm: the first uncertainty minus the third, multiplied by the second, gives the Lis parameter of -0.0042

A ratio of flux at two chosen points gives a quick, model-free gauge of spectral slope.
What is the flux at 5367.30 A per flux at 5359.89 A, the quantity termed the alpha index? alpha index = 0.95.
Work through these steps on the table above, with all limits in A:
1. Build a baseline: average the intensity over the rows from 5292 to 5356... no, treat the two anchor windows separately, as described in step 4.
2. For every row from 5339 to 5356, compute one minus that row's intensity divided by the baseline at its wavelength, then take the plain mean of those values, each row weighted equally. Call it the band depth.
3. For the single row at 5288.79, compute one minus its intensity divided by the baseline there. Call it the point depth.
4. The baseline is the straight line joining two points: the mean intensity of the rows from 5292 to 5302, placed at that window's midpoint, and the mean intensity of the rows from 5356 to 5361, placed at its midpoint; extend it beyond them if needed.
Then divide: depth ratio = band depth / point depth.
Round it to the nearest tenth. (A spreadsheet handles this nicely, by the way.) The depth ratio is -0.3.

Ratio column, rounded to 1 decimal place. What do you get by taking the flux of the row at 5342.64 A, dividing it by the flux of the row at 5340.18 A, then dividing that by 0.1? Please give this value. 9.7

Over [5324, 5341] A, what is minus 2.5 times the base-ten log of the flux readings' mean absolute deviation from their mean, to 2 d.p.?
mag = 1.04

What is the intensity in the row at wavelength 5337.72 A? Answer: 13.76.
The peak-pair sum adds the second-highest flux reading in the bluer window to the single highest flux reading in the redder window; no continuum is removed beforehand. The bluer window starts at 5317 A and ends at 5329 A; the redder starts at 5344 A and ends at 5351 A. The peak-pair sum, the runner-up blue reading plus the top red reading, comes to 30.5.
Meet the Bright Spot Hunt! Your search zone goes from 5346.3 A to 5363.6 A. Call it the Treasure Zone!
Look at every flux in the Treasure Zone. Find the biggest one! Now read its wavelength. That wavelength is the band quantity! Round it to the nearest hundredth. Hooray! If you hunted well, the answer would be 5359.89 A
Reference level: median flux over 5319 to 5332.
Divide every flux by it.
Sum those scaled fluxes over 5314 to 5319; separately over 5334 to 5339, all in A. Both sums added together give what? 3.93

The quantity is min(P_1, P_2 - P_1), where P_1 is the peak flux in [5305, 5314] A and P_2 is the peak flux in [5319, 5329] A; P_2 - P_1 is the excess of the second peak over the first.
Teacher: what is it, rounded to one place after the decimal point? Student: -1.8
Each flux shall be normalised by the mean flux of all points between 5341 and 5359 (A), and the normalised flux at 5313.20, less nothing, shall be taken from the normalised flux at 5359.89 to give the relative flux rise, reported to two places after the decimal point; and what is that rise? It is -0.02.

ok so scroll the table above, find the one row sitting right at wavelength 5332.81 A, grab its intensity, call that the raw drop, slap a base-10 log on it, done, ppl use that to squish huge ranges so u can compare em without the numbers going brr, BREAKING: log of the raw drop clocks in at 1.16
